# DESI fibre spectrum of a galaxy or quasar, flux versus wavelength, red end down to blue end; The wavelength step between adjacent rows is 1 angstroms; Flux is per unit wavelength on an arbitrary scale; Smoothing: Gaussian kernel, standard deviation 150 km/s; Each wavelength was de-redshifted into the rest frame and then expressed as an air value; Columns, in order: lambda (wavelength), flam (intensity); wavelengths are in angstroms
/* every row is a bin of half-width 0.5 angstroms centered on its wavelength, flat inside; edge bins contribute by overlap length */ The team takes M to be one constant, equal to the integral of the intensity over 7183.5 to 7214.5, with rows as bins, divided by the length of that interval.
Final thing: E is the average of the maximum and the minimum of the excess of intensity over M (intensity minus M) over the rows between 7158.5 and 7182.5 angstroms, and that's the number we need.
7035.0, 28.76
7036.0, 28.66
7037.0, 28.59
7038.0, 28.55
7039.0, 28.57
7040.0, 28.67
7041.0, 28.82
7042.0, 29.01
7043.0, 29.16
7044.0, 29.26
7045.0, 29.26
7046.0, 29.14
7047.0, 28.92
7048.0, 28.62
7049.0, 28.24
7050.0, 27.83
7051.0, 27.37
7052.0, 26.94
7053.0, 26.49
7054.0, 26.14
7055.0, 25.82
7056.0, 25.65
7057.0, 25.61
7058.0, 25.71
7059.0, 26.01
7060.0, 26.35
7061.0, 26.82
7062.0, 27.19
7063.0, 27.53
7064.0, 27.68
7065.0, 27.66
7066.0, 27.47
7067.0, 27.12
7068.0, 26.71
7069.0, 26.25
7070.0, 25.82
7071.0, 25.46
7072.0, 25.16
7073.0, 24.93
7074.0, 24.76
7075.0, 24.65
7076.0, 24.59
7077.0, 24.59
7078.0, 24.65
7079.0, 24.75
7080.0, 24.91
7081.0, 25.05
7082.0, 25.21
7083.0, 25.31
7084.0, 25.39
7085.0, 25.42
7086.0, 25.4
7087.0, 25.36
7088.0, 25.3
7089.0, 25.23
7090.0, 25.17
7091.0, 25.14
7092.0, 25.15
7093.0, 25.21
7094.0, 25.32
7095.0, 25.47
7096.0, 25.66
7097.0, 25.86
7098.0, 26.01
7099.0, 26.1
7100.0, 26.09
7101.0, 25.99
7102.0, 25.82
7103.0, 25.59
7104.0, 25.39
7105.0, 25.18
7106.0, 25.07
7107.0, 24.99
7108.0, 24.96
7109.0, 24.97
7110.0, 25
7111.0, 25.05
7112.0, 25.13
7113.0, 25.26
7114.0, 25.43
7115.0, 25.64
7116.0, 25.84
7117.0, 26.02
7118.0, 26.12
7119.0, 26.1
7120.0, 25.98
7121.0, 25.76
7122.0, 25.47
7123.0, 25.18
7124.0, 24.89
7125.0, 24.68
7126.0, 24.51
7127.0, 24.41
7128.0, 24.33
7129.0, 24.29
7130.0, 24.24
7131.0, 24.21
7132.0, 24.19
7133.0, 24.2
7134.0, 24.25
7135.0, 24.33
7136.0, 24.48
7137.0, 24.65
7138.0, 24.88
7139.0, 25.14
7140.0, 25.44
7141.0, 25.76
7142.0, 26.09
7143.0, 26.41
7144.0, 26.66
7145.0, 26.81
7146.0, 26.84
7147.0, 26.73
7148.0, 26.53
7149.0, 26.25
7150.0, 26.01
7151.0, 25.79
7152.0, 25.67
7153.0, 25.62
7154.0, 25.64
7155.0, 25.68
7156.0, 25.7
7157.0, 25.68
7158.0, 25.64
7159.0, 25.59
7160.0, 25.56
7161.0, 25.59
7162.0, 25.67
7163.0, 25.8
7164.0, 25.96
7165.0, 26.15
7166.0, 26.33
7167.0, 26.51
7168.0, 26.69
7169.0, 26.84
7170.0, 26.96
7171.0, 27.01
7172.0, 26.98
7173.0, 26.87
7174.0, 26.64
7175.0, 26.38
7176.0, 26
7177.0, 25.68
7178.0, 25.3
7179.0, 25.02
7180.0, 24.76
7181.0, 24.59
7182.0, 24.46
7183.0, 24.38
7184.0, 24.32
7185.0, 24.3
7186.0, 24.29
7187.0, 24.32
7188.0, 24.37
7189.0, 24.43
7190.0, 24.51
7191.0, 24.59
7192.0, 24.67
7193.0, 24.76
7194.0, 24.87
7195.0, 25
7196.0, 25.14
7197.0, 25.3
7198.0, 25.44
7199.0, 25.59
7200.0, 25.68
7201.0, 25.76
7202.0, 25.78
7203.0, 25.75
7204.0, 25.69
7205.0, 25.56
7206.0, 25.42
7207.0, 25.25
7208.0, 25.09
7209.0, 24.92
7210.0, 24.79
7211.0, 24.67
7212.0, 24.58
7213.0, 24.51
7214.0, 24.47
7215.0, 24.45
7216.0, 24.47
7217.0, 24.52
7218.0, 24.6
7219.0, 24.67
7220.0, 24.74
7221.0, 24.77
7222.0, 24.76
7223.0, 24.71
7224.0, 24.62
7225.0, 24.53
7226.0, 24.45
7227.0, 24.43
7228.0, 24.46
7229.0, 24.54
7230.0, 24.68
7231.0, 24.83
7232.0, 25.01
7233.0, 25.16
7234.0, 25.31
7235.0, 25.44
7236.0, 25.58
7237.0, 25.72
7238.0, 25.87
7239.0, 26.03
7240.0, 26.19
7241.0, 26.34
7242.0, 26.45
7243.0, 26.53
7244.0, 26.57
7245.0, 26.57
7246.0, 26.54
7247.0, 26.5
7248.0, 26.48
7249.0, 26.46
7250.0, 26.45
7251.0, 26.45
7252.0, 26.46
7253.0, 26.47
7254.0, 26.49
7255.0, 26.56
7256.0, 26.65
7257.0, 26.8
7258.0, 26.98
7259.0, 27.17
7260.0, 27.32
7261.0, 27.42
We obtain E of 0.77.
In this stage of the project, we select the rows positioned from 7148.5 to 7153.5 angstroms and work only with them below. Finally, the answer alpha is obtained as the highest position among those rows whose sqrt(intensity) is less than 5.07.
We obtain 7153.0 angstroms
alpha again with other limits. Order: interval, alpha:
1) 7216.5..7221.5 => 7221.0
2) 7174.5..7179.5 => 7179.0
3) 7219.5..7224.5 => 7224.0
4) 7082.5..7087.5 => 7087.0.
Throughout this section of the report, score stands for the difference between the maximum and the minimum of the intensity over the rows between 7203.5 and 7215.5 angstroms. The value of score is 1.24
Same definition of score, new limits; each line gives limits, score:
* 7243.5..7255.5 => 0.12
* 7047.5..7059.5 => 3.01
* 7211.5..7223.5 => 0.32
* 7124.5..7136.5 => 0.49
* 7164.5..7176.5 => 1.01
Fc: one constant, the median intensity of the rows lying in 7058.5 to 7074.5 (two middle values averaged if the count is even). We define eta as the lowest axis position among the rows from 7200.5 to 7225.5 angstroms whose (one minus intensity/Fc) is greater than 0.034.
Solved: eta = 7205.0 angstroms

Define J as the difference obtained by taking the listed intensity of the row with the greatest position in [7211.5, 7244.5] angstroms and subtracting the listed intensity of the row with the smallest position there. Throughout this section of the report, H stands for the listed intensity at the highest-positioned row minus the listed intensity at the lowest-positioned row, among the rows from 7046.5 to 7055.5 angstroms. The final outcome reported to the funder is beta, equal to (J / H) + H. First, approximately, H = -3.1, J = 2.0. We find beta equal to -3.7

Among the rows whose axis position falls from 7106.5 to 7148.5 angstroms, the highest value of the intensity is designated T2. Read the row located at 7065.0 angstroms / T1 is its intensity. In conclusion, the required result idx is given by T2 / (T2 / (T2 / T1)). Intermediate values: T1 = 27.66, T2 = 26.84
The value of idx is 0.97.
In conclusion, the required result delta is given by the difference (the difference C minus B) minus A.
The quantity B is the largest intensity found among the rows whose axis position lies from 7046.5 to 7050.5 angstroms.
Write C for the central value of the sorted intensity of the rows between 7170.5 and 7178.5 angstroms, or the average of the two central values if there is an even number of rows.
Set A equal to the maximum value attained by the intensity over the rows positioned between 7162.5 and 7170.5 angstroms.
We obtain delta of -29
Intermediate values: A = 26.96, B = 28.92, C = 26.5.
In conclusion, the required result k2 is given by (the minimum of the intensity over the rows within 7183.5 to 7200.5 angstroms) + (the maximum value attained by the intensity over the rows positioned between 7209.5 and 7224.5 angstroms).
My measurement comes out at 49.1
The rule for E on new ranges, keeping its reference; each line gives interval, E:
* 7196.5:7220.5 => 0.15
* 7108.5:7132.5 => 0.19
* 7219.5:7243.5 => 0.52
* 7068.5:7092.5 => 0.46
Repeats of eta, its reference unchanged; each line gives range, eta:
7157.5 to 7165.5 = 7159.0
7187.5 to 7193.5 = 7188.0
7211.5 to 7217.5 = 7212.0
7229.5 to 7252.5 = 7230.0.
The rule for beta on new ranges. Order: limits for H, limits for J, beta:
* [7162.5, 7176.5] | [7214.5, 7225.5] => 0.6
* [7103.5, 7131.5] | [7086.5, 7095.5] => -1.3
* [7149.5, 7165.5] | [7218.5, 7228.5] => -1.4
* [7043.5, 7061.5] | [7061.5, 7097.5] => -1.9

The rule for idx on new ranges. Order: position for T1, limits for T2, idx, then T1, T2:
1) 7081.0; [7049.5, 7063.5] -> 1.11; 25.05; 27.83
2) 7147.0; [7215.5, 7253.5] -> 0.99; 26.73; 26.57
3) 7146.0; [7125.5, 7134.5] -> 0.91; 26.84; 24.51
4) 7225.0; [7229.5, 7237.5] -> 1.05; 24.53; 25.72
